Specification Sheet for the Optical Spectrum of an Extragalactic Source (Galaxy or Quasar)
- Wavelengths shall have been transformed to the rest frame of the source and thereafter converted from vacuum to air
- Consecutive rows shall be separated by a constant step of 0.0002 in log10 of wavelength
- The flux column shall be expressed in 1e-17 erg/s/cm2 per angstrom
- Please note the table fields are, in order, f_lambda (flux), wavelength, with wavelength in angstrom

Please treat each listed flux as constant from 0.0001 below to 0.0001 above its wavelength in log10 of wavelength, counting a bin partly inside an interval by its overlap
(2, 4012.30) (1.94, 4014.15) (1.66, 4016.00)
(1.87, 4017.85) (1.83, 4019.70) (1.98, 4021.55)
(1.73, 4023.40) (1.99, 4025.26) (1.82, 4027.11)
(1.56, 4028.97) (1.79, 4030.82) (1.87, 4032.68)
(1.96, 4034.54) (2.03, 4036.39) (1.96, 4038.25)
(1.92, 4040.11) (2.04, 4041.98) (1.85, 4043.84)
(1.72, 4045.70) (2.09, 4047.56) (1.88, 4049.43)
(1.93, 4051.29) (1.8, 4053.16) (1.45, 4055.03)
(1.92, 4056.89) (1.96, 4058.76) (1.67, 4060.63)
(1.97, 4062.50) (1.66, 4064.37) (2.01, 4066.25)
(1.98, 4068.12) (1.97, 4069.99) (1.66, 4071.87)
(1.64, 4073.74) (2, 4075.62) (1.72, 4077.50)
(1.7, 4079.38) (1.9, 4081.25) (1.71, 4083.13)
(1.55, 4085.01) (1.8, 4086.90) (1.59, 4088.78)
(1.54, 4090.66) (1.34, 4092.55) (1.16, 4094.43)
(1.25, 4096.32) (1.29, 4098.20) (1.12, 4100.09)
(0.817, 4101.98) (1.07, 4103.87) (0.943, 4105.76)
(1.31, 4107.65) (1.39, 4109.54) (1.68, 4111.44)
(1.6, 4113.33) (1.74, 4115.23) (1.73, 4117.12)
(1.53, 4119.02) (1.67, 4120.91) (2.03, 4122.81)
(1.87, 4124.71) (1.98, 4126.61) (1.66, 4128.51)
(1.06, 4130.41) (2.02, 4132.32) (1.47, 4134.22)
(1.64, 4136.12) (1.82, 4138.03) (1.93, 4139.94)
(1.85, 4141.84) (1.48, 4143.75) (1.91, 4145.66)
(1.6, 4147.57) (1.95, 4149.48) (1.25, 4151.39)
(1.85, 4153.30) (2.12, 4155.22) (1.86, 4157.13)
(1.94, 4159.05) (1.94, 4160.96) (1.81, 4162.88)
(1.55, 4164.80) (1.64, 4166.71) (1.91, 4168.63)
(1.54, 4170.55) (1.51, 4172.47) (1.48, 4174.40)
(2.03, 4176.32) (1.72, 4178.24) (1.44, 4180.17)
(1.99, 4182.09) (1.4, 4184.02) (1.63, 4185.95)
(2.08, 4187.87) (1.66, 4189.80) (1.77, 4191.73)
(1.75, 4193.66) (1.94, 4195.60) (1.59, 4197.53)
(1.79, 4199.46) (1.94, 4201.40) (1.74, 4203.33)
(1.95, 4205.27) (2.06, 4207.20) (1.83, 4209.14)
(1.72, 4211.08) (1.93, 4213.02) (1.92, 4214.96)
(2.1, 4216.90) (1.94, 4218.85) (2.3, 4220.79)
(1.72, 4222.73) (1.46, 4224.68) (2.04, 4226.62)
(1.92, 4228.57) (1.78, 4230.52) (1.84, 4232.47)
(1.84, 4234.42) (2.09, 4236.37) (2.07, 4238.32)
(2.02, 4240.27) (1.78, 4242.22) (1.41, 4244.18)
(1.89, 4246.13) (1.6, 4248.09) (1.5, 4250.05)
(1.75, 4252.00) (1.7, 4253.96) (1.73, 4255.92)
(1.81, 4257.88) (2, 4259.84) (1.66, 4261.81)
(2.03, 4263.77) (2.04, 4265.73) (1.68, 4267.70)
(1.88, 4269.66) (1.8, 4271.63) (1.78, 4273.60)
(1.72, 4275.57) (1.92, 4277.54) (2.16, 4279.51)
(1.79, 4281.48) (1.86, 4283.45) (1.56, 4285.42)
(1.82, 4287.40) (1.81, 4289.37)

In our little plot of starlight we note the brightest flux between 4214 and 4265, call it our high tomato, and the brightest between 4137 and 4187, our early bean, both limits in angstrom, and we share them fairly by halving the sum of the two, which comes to 2.21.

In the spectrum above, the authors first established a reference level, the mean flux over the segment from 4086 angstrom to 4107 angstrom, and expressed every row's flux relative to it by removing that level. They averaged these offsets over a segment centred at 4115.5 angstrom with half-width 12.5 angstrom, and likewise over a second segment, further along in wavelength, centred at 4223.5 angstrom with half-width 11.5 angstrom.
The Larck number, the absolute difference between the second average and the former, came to 0.32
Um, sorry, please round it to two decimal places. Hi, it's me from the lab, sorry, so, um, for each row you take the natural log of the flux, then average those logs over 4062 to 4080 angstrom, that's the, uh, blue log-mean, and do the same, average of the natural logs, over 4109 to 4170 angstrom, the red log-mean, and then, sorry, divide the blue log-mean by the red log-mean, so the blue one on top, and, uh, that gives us 1.11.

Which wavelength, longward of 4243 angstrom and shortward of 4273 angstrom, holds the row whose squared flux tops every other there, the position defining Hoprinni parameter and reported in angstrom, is 4265.73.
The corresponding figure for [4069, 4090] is 4075.62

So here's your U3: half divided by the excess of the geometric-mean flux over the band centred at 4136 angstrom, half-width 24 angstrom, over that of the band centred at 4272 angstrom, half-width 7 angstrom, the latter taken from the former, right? -5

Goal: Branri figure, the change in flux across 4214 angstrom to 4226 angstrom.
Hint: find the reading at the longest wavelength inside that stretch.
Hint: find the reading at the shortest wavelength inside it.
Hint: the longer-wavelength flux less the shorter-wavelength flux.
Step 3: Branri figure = -0.5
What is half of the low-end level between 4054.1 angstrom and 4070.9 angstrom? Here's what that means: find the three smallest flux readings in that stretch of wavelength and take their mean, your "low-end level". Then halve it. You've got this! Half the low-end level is 0.80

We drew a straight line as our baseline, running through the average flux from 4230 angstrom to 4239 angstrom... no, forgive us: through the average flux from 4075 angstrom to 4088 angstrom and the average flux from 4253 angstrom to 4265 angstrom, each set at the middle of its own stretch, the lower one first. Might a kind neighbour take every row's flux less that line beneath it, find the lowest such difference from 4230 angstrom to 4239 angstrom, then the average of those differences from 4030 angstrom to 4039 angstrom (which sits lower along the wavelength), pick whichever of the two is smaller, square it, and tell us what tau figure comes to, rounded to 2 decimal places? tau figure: 0.00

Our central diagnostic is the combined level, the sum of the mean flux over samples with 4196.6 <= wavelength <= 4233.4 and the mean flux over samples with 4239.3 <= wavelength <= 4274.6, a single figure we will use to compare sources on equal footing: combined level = 3.65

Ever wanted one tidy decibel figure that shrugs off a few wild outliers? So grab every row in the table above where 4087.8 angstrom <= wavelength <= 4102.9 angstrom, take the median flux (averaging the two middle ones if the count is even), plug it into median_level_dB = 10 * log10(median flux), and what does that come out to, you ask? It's 1.04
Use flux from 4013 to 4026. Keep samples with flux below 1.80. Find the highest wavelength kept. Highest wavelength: 4023.40 angstrom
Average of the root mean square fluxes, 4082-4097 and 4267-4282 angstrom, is 1.68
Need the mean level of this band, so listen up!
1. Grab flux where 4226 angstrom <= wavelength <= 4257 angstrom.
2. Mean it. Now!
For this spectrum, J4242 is 1.81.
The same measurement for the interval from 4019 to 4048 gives 1.88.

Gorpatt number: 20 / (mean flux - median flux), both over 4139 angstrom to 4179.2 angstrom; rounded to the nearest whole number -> -212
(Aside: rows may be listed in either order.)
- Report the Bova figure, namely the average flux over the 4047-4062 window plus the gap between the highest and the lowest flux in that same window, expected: 2.5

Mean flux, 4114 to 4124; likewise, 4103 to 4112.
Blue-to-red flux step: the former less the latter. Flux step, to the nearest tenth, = 0.5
